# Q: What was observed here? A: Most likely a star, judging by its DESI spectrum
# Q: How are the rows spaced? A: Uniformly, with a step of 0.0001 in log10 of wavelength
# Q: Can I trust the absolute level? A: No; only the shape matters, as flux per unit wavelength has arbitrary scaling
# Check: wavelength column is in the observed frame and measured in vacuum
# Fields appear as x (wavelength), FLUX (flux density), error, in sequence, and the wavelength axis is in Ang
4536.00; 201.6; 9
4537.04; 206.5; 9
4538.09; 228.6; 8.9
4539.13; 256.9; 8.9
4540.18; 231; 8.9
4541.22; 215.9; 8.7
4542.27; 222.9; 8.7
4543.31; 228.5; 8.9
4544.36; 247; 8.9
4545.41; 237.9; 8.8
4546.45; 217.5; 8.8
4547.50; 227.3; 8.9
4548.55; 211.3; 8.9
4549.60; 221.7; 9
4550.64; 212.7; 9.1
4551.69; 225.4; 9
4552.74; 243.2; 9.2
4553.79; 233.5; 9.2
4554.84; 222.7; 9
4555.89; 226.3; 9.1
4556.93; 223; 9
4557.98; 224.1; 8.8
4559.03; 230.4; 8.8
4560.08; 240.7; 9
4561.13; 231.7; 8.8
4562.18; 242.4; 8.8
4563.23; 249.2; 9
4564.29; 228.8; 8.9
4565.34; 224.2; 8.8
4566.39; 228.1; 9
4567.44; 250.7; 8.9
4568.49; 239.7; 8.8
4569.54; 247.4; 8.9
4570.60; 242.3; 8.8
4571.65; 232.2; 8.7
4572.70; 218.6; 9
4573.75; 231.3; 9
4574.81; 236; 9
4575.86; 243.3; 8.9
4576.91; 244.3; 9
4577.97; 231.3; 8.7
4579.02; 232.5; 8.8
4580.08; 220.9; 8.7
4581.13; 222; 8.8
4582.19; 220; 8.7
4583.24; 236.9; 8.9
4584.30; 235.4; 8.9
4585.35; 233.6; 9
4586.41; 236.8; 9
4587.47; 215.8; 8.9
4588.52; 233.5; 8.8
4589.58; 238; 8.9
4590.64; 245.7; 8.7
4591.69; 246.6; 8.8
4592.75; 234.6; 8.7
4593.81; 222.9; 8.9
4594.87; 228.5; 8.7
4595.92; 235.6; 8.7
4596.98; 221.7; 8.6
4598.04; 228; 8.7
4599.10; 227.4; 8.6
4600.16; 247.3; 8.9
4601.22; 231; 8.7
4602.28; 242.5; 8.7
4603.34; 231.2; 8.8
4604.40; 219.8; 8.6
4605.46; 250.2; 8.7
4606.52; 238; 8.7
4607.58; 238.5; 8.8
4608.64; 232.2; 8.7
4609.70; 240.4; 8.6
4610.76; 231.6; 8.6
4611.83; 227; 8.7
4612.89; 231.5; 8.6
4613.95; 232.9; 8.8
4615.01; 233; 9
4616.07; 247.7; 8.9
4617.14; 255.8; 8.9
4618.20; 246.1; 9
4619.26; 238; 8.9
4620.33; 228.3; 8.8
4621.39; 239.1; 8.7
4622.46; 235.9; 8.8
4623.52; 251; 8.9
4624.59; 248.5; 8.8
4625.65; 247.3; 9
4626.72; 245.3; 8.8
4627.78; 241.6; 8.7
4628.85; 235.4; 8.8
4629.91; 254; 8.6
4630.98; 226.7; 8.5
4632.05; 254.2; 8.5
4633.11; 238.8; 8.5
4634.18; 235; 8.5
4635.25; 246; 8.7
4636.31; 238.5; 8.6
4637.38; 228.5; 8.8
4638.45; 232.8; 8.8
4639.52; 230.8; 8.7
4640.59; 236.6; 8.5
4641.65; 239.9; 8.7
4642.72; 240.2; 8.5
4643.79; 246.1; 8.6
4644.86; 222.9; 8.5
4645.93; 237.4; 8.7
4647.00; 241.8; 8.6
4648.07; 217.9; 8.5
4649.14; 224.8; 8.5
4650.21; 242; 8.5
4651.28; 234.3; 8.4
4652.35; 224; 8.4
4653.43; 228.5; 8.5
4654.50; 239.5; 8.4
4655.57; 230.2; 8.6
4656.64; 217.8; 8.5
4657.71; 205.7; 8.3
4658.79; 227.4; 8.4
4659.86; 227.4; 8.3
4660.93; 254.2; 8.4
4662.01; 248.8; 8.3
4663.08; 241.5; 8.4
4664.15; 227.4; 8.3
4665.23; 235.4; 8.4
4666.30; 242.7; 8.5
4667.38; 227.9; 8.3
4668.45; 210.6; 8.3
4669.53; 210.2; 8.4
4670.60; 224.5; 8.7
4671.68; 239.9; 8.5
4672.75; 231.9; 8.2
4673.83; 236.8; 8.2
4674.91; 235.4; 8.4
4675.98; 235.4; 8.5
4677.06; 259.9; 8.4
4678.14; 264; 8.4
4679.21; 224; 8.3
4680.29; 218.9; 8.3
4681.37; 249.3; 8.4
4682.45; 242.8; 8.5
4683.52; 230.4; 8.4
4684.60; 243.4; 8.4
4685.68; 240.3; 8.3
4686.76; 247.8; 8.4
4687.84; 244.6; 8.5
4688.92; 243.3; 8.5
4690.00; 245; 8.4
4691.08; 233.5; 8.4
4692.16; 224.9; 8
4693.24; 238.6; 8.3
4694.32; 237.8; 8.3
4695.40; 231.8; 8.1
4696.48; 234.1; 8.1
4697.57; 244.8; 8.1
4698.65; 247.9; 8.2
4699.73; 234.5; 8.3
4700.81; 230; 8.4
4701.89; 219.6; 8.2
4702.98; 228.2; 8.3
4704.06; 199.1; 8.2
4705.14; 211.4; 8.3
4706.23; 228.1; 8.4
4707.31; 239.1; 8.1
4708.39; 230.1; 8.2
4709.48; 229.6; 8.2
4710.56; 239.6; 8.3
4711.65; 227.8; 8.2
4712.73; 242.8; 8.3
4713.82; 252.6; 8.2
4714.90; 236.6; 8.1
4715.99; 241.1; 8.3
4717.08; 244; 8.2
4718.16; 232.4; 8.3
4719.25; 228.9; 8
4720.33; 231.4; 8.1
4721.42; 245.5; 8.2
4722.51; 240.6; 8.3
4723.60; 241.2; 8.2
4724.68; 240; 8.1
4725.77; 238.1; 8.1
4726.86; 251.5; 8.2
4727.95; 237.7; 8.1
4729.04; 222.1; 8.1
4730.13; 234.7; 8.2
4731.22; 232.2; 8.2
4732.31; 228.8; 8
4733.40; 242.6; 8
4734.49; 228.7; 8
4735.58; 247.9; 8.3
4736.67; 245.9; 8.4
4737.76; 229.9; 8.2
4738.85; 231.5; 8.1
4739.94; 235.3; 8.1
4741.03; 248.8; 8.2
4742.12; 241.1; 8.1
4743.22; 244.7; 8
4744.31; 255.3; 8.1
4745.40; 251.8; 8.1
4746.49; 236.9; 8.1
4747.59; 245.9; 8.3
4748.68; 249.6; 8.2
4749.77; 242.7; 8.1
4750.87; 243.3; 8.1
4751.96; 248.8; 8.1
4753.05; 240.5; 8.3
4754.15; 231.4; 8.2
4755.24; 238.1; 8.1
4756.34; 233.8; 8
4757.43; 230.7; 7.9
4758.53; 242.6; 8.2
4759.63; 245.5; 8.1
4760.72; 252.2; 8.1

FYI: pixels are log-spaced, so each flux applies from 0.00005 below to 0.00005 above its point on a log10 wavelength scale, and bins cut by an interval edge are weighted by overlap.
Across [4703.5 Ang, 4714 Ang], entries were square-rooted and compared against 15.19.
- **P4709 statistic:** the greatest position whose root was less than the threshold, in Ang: 4711.65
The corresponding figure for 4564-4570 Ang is 4566.39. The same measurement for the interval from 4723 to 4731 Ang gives 4729.04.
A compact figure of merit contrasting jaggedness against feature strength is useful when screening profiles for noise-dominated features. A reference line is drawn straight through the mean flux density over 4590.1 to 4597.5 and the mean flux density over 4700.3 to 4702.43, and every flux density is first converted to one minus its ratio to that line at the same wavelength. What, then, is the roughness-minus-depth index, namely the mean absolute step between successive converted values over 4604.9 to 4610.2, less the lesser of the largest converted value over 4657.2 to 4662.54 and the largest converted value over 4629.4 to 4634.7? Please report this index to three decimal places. 0.012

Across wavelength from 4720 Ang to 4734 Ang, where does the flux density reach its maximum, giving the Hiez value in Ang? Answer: 4726.86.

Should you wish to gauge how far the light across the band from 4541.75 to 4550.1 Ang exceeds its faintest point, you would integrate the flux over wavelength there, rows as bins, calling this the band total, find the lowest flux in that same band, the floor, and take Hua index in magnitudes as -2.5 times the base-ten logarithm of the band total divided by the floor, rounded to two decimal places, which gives -2.38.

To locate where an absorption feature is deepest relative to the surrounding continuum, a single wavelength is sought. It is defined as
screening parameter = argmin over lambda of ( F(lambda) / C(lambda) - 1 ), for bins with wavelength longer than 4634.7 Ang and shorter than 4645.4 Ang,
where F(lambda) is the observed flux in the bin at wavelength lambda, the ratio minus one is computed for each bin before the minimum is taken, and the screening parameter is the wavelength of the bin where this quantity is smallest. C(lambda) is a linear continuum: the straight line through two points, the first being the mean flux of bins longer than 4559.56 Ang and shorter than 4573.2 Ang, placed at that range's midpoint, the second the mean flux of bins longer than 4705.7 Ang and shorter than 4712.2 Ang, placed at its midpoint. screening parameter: 4644.86 Ang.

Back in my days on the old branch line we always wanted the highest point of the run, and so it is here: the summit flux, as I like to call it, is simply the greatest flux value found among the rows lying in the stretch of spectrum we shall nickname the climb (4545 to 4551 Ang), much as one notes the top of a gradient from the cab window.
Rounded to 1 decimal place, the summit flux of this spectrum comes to 237.9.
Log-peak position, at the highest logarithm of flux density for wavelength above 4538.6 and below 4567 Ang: 4539.13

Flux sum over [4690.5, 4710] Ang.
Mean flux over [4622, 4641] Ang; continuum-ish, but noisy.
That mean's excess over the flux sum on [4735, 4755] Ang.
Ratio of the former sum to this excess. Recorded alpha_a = -1.00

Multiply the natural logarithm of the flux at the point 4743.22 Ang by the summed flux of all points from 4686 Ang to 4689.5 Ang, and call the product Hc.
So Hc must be 4046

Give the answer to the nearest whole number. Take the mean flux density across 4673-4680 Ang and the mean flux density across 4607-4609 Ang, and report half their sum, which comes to 239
